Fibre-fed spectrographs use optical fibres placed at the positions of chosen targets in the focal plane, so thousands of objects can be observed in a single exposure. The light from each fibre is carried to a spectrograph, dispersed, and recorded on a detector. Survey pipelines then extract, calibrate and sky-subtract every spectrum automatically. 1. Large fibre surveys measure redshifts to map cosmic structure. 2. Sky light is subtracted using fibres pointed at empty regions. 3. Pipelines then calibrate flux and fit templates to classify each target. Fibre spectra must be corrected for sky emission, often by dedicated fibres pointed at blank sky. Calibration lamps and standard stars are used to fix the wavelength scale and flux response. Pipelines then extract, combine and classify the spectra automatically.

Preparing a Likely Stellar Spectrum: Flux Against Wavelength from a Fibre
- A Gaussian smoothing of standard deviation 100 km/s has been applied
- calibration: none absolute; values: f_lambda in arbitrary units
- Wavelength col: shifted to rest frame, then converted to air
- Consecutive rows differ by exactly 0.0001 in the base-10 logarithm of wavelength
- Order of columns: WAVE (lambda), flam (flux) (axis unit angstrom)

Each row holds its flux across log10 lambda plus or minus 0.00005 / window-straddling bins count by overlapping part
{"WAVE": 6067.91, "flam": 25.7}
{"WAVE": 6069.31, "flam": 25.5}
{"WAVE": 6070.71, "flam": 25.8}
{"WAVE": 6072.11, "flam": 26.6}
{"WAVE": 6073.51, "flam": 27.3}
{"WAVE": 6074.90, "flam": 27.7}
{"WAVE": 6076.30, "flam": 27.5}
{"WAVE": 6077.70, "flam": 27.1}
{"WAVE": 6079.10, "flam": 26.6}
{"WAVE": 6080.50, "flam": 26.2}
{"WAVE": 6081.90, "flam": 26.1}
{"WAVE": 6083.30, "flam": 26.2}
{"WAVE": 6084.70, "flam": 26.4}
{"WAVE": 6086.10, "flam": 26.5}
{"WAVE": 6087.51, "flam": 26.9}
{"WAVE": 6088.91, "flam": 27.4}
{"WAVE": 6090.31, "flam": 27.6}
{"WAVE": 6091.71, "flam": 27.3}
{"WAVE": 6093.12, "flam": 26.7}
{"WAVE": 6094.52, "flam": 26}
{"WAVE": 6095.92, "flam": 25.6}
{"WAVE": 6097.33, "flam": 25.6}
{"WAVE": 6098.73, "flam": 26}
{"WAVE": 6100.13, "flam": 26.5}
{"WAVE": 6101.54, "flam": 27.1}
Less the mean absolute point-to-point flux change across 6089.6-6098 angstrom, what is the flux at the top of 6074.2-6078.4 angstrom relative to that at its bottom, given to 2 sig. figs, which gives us -1.0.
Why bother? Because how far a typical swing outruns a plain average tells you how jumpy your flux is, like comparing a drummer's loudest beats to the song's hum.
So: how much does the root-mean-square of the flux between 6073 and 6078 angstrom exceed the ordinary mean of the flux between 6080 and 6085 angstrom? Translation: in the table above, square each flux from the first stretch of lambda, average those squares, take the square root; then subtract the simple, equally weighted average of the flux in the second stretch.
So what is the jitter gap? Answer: 1.2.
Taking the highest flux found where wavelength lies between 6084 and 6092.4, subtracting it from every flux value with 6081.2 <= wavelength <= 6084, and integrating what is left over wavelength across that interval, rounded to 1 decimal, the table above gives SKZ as -4.1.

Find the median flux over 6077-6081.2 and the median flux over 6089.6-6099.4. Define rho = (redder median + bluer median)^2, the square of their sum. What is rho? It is 2767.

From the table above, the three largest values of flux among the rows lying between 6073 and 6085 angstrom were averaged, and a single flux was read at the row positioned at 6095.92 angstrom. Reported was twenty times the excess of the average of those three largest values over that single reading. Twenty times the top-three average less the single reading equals 38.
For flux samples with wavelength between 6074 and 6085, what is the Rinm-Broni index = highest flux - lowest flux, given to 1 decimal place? 1.6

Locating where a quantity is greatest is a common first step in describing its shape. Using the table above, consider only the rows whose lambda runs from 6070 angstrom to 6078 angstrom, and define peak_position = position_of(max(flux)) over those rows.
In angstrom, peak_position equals 6074.90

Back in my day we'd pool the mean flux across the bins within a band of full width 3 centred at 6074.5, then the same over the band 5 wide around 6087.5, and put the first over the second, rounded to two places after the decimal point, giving 1.02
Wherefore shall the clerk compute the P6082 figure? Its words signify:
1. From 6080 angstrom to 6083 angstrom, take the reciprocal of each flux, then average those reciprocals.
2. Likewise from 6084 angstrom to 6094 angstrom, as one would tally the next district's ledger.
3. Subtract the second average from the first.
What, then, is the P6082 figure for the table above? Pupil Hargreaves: 0.0012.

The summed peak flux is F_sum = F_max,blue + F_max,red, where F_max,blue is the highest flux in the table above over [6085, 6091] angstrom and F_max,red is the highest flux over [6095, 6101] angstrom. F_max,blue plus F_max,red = 54.1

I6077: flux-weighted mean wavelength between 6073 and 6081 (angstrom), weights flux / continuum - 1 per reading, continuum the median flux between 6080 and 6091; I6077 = 6075.3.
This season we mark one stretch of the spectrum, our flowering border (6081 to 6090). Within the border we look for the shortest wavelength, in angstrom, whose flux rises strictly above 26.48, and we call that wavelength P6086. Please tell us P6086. 6086.10 angstrom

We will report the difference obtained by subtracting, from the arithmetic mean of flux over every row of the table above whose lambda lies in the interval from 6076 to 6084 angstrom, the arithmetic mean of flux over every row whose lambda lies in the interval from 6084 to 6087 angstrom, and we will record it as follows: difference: 0.2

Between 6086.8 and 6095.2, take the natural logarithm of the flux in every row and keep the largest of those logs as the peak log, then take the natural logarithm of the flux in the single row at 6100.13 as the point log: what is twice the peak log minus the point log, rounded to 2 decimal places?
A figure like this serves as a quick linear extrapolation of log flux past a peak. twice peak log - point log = 3.36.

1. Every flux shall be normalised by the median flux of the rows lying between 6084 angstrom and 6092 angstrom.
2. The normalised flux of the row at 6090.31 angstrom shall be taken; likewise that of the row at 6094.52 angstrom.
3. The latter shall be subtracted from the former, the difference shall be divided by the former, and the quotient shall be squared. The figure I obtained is 0.0034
